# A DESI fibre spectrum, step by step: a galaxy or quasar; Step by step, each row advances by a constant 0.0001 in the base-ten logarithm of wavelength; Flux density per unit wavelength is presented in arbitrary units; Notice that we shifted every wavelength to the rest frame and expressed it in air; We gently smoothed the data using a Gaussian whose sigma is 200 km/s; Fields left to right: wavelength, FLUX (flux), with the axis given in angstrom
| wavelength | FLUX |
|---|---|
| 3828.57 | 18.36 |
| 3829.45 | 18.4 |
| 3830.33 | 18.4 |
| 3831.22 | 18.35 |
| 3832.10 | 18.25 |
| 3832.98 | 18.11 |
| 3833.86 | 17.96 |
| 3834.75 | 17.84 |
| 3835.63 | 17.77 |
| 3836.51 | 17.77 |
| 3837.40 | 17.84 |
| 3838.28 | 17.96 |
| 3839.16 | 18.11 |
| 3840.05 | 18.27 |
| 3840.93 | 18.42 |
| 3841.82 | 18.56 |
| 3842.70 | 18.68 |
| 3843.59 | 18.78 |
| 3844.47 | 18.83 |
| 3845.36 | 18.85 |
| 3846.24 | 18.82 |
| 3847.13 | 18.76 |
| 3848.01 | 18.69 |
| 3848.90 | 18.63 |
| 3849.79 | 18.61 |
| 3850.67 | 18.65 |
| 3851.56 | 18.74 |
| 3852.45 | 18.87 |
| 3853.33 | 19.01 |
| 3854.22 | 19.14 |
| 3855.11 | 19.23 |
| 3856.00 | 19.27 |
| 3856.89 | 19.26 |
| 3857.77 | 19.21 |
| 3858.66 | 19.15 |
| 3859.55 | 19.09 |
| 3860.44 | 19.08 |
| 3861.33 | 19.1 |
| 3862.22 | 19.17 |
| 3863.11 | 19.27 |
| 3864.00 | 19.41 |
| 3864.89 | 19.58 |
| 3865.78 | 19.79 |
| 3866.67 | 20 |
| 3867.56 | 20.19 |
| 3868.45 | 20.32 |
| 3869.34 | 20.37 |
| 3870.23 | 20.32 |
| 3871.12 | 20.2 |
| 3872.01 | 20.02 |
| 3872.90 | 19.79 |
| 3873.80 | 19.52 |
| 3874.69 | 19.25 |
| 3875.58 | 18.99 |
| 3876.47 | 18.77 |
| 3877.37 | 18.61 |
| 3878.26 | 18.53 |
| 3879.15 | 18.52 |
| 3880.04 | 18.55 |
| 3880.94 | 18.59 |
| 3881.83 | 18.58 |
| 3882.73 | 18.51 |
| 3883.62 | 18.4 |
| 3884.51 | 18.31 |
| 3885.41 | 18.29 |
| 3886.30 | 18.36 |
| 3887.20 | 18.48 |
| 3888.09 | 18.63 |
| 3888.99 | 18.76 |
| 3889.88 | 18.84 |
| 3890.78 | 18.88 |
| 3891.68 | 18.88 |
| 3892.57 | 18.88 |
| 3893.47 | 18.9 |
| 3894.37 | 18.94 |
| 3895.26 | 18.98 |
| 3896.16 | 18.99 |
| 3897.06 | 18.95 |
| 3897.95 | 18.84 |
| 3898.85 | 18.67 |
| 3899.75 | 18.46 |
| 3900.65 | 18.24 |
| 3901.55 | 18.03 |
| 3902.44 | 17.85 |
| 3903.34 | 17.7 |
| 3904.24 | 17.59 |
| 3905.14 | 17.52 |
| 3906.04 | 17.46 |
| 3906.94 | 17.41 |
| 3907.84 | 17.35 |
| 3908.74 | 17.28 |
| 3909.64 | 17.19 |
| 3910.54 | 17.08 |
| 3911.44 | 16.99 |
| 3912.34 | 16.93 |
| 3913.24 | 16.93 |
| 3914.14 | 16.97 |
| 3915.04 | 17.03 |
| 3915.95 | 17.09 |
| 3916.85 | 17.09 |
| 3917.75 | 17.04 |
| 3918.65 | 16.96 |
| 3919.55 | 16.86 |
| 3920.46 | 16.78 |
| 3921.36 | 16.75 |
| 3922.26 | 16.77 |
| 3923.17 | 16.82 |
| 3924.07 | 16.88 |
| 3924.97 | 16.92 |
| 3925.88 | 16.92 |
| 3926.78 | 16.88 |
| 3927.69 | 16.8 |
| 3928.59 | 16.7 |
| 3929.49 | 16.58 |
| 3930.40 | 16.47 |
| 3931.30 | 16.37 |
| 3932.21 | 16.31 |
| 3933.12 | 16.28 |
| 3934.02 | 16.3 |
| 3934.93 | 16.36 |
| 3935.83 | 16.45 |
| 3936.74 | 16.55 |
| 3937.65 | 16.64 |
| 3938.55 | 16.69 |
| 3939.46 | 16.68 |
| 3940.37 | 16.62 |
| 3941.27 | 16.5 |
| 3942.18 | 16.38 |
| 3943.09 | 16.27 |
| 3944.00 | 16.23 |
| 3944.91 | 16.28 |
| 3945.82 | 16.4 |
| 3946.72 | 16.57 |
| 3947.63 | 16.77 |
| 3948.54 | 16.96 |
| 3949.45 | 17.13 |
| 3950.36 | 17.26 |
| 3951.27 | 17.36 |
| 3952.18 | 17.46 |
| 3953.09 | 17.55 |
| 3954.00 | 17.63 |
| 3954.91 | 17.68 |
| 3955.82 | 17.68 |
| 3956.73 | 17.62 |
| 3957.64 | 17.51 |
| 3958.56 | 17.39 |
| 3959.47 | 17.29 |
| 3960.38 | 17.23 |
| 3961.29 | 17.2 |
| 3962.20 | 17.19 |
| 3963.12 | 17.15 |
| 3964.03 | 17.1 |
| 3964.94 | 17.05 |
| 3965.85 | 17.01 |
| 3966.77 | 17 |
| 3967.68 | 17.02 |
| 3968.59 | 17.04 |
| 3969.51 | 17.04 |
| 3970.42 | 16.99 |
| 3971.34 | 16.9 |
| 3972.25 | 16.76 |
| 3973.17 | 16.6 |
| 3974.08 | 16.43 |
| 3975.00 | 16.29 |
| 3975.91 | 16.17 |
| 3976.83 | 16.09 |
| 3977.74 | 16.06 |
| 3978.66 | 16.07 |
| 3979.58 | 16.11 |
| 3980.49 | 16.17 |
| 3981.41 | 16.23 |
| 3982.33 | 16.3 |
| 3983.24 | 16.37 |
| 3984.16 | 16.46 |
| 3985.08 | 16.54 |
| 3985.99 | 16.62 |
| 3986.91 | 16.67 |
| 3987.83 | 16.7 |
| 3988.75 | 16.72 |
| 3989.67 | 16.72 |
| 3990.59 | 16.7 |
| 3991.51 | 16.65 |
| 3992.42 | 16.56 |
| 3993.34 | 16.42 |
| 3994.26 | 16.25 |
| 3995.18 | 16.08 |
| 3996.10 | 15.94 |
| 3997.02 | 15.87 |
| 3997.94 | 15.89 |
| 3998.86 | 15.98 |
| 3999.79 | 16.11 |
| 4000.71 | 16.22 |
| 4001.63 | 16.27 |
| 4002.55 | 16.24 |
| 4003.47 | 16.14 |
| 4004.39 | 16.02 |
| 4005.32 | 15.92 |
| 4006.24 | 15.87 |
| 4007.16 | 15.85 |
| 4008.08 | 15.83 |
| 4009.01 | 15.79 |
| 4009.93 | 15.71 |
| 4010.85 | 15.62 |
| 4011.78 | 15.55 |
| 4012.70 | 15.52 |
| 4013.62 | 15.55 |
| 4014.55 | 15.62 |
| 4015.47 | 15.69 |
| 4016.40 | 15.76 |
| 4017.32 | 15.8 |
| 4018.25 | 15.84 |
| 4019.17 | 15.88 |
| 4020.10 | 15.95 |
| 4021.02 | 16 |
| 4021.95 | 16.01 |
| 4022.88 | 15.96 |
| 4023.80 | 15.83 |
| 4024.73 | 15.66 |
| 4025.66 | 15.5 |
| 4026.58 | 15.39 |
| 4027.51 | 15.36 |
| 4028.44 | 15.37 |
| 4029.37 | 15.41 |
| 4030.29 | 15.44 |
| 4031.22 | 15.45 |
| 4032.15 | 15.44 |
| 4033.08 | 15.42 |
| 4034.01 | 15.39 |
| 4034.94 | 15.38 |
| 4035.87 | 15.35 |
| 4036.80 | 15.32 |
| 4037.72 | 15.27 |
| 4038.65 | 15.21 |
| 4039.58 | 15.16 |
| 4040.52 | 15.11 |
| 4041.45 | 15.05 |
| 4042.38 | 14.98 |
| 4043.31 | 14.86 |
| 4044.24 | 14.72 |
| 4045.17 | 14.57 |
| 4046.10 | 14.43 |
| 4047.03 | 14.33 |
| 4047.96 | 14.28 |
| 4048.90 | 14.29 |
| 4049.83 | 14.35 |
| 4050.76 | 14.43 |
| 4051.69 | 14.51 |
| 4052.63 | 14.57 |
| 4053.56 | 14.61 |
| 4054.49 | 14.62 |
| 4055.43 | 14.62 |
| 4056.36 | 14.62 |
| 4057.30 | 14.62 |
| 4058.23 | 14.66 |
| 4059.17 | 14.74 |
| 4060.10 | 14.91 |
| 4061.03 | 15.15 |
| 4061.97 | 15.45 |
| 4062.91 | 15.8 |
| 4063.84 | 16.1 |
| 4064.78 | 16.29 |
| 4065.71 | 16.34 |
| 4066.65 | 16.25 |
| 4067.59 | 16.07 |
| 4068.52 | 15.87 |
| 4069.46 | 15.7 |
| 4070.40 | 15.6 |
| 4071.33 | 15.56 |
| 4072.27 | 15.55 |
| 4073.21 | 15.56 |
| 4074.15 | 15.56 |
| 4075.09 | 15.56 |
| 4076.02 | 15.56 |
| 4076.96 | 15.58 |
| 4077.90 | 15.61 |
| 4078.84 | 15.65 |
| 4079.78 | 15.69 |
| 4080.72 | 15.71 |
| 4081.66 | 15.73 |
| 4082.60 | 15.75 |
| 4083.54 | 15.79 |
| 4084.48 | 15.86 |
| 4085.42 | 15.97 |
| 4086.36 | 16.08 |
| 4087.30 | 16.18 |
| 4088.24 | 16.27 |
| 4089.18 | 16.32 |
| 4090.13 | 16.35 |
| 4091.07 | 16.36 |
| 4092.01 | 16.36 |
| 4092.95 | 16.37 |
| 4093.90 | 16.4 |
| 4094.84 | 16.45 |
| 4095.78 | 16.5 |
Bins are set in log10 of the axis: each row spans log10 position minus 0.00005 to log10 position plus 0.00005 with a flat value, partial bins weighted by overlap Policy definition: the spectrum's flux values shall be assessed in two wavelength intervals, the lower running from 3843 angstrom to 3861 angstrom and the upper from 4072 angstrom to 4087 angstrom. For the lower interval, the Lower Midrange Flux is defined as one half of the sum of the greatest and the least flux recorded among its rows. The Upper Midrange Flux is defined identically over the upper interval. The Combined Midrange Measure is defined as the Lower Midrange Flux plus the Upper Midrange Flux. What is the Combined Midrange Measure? 35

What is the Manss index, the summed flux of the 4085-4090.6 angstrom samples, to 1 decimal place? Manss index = 97.2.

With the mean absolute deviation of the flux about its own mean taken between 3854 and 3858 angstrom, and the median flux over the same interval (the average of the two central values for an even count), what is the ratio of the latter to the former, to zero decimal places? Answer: 511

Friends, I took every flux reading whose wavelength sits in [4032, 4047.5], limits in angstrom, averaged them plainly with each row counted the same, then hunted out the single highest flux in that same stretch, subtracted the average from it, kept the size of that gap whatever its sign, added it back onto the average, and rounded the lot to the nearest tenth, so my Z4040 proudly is 15.4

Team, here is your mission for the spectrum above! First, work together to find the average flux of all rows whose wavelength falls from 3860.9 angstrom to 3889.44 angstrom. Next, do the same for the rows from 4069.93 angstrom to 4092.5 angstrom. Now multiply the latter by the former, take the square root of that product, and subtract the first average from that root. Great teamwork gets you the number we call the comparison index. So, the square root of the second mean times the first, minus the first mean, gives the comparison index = -1.7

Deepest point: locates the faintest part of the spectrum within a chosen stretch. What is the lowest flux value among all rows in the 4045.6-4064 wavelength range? 14.28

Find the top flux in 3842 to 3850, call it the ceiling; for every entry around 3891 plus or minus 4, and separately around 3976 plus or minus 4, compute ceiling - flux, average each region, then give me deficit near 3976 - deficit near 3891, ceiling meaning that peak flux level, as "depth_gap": 2.5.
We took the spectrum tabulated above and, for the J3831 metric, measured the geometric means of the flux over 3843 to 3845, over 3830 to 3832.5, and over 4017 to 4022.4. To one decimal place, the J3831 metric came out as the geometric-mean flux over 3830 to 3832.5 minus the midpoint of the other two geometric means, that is 1.0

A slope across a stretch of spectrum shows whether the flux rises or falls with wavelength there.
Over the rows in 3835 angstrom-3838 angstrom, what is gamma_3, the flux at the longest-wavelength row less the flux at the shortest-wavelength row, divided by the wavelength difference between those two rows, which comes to 0.04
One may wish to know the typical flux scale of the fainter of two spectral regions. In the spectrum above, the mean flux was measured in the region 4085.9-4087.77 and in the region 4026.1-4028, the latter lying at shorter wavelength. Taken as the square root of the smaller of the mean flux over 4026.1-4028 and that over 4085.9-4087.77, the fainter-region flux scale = 3.92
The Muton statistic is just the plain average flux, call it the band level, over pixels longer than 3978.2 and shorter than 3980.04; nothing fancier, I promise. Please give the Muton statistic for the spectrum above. 16.1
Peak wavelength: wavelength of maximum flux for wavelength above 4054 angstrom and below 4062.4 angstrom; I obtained 4061.97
